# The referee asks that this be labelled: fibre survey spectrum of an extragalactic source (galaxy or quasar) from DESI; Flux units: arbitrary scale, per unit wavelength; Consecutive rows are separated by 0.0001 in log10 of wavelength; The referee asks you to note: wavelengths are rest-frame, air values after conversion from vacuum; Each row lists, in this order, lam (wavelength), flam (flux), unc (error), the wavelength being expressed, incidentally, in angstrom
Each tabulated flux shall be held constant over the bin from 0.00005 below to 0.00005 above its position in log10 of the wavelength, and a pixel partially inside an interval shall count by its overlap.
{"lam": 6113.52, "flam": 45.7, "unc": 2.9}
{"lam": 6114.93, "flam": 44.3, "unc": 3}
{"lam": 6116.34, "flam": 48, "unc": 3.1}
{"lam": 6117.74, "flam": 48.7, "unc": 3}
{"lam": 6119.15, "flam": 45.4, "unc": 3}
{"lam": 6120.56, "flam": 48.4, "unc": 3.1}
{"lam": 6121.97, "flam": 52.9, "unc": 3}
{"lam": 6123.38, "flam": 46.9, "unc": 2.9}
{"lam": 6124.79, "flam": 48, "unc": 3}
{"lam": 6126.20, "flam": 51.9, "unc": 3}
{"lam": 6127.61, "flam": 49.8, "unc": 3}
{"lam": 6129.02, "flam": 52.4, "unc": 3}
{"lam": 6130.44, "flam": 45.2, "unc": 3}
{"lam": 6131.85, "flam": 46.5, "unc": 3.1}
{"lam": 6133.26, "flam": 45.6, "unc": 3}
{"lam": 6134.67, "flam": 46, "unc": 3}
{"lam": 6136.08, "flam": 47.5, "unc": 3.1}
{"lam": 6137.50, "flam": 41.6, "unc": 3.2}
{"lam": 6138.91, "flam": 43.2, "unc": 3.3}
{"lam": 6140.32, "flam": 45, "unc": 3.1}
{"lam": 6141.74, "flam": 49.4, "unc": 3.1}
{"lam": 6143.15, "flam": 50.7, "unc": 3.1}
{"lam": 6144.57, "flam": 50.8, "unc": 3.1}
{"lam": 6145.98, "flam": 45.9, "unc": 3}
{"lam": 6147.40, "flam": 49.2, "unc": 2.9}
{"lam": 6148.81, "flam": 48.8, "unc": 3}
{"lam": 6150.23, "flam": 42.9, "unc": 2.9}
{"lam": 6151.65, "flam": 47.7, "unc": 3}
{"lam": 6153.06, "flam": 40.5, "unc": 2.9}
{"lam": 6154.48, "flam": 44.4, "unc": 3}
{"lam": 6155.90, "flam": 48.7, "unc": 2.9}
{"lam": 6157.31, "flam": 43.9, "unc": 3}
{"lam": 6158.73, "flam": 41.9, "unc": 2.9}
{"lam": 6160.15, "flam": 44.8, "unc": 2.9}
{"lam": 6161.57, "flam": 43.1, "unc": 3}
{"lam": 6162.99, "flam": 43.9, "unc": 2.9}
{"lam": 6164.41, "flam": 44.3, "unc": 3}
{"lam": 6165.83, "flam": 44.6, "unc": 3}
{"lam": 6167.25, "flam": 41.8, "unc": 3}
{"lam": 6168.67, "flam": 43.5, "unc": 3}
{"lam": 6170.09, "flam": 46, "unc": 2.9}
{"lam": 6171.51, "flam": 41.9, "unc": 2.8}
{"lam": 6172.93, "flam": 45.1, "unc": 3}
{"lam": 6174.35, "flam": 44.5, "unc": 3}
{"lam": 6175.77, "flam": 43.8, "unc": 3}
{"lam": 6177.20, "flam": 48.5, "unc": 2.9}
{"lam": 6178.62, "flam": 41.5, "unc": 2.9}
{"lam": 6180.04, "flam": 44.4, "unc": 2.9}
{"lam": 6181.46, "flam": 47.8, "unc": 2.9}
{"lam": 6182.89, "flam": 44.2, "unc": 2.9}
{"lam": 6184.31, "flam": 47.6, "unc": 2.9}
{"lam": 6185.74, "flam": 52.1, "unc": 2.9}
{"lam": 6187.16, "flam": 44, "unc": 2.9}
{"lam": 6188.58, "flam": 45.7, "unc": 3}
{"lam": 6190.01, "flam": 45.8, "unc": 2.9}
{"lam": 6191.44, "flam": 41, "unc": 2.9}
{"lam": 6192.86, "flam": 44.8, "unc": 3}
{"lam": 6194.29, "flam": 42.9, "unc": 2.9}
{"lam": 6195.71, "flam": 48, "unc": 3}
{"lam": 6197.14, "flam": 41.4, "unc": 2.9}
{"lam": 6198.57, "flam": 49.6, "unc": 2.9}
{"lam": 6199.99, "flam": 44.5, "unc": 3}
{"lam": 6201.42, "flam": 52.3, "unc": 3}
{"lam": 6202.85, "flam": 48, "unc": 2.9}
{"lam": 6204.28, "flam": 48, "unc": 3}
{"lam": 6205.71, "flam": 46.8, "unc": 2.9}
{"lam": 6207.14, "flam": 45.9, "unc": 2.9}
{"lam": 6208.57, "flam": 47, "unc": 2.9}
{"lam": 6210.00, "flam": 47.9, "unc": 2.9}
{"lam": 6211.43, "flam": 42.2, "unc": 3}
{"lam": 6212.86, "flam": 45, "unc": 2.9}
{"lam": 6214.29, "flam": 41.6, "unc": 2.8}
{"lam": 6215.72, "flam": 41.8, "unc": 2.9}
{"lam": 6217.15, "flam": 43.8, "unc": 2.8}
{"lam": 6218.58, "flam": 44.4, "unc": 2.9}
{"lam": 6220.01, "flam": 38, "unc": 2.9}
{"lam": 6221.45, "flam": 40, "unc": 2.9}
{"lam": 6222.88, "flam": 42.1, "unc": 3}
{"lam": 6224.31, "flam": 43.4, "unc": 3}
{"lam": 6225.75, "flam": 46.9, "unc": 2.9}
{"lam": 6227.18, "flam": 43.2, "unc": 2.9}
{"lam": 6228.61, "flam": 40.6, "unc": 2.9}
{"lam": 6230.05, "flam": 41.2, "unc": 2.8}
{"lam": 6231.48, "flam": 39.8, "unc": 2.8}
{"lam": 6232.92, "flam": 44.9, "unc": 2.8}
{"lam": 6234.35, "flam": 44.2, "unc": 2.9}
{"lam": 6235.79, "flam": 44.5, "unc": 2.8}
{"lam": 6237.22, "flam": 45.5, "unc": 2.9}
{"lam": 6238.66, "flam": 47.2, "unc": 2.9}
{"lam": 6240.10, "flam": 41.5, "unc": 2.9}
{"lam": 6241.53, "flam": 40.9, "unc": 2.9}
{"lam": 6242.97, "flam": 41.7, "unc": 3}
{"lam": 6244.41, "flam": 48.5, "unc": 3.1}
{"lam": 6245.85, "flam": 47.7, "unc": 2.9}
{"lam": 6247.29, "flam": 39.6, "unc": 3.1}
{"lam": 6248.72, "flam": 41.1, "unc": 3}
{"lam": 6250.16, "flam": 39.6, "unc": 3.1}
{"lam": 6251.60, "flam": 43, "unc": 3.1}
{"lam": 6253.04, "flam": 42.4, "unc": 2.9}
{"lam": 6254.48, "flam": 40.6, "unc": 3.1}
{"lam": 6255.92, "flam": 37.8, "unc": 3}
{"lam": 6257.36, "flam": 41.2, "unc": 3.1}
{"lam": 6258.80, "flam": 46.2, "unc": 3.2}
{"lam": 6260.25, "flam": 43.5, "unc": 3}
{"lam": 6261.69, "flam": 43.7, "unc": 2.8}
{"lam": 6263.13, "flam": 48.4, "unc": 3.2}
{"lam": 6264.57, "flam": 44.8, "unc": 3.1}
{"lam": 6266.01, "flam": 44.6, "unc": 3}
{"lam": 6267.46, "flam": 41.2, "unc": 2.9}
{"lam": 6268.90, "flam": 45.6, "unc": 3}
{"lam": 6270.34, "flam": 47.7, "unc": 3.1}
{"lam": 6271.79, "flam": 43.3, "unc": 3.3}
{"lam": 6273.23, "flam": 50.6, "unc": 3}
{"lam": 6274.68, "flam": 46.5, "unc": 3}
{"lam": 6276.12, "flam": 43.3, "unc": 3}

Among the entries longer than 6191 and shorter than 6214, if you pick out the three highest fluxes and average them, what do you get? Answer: 50.0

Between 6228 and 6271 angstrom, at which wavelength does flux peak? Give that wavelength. 6244.41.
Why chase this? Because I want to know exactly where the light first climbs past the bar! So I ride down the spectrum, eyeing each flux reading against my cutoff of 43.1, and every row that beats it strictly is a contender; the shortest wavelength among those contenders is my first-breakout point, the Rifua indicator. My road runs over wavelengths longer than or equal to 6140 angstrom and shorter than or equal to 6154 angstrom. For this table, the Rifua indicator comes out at 6140.32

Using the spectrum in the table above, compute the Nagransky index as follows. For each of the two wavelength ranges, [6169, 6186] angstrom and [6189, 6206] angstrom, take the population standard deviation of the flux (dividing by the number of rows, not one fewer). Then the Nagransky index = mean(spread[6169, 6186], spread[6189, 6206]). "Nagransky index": 3.0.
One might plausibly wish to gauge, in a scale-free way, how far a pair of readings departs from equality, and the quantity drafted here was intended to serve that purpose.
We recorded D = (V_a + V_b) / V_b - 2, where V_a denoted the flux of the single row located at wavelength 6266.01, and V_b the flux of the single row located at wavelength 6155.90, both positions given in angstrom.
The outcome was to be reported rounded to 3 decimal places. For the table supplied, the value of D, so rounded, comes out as -0.084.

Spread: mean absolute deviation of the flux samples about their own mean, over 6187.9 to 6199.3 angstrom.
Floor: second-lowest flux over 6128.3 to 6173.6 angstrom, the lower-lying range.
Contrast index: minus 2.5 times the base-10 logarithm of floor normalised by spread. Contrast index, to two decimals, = -3.11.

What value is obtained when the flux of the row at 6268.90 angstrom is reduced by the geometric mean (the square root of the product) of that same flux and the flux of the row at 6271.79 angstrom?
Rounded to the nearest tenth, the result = 1.2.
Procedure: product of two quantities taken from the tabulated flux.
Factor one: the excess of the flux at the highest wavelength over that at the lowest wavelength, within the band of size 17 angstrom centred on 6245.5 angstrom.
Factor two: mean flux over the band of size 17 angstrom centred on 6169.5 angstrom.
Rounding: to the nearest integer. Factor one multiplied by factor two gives -137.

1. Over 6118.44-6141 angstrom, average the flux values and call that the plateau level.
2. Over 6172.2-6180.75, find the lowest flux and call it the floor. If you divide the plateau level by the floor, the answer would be 1.14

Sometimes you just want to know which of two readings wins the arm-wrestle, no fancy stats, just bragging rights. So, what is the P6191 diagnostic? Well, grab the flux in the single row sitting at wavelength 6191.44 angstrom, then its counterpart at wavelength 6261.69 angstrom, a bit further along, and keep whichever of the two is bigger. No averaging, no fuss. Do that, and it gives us 44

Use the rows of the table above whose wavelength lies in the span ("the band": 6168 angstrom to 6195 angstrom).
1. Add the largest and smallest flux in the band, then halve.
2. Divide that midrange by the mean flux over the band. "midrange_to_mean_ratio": 1.03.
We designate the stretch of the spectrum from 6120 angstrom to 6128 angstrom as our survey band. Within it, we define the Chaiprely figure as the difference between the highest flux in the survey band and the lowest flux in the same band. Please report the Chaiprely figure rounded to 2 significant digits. 6.0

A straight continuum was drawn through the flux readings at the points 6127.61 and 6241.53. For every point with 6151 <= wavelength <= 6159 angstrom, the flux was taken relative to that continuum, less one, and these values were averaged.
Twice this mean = -0.13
